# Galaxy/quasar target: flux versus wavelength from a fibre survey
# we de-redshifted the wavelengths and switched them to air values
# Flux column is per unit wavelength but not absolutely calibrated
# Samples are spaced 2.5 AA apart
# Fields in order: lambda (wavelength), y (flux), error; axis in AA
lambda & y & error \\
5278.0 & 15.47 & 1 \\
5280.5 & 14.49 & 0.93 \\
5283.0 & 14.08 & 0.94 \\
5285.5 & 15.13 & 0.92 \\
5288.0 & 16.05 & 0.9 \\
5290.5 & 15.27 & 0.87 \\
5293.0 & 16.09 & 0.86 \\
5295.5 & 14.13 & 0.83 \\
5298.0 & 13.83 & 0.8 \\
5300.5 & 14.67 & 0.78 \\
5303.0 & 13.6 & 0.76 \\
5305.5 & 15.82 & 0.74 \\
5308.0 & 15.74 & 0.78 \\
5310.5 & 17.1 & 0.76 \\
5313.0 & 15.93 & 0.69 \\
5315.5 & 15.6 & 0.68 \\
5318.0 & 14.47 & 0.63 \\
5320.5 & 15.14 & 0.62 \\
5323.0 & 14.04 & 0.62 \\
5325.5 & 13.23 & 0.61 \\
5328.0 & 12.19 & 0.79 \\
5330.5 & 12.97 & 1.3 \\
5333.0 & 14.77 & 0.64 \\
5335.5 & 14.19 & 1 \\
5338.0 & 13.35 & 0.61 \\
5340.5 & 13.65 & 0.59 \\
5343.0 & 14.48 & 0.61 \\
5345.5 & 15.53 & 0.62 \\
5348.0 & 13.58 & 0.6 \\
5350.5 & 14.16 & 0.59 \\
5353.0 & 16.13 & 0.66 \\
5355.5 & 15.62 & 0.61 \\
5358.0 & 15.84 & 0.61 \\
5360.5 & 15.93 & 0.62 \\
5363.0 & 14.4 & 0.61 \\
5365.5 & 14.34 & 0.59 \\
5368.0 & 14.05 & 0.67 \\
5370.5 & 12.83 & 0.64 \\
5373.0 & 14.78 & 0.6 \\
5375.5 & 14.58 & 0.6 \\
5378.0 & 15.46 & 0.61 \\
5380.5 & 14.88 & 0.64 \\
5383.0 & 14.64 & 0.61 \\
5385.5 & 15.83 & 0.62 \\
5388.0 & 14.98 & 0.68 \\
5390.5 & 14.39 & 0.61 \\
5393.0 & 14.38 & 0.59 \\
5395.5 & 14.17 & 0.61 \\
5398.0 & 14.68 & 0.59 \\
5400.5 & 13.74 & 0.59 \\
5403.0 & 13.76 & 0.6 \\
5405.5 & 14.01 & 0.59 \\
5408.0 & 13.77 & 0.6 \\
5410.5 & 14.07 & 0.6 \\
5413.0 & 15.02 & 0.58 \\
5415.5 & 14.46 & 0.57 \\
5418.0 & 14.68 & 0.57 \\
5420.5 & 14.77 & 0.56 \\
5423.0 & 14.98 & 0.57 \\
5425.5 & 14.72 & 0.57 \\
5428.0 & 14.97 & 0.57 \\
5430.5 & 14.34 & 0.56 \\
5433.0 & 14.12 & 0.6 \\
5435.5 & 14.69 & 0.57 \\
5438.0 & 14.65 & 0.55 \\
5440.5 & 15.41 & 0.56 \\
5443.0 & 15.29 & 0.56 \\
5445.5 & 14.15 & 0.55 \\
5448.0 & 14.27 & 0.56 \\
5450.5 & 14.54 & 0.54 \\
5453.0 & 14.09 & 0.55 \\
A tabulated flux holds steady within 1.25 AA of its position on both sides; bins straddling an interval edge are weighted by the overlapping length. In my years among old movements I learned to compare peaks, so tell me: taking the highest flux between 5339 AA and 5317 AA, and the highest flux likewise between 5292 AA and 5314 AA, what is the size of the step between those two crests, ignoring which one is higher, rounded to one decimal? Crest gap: 2.0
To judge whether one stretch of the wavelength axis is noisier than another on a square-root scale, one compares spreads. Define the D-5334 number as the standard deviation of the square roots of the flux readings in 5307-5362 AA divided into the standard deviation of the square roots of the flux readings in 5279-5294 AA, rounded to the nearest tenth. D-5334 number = 0.6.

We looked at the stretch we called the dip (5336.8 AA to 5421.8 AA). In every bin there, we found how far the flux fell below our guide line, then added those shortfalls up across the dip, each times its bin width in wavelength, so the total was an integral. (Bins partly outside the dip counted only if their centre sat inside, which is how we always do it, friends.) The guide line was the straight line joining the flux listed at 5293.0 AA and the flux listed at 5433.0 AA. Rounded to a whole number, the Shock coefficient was 27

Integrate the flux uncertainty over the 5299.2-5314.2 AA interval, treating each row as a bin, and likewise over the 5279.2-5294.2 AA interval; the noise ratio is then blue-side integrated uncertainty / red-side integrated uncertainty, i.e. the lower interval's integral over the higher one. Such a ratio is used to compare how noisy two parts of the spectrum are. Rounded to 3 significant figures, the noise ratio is 1.20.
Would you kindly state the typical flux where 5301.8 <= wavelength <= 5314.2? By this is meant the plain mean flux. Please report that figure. 15.6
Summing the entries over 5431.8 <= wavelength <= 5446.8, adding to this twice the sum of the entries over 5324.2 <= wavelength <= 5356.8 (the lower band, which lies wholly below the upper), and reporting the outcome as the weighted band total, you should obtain 456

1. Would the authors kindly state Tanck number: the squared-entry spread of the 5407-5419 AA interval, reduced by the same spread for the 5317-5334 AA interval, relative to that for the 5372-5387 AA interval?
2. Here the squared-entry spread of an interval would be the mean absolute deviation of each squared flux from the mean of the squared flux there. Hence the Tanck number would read -1.1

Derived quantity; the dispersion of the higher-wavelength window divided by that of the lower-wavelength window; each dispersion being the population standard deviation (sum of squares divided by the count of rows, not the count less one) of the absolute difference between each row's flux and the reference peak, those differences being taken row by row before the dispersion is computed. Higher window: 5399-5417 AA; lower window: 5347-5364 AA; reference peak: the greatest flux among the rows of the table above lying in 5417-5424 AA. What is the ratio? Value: 1.6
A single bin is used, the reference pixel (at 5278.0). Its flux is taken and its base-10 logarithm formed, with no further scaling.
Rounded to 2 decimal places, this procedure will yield 1.19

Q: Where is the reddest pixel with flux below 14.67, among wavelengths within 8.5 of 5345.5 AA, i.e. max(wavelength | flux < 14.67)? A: 5350.5 AA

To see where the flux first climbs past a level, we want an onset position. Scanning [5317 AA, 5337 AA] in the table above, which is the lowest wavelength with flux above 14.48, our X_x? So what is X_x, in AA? 5320.5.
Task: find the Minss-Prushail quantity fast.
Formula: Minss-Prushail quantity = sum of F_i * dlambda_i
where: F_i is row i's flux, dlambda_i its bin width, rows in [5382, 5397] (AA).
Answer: 221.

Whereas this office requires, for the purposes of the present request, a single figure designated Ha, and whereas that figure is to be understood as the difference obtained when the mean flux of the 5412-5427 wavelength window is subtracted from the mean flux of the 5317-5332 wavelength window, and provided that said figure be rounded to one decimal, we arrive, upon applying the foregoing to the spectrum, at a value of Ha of -1.1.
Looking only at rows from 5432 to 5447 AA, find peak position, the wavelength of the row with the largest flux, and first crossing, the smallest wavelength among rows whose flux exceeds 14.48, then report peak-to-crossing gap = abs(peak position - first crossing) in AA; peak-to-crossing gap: 5.0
